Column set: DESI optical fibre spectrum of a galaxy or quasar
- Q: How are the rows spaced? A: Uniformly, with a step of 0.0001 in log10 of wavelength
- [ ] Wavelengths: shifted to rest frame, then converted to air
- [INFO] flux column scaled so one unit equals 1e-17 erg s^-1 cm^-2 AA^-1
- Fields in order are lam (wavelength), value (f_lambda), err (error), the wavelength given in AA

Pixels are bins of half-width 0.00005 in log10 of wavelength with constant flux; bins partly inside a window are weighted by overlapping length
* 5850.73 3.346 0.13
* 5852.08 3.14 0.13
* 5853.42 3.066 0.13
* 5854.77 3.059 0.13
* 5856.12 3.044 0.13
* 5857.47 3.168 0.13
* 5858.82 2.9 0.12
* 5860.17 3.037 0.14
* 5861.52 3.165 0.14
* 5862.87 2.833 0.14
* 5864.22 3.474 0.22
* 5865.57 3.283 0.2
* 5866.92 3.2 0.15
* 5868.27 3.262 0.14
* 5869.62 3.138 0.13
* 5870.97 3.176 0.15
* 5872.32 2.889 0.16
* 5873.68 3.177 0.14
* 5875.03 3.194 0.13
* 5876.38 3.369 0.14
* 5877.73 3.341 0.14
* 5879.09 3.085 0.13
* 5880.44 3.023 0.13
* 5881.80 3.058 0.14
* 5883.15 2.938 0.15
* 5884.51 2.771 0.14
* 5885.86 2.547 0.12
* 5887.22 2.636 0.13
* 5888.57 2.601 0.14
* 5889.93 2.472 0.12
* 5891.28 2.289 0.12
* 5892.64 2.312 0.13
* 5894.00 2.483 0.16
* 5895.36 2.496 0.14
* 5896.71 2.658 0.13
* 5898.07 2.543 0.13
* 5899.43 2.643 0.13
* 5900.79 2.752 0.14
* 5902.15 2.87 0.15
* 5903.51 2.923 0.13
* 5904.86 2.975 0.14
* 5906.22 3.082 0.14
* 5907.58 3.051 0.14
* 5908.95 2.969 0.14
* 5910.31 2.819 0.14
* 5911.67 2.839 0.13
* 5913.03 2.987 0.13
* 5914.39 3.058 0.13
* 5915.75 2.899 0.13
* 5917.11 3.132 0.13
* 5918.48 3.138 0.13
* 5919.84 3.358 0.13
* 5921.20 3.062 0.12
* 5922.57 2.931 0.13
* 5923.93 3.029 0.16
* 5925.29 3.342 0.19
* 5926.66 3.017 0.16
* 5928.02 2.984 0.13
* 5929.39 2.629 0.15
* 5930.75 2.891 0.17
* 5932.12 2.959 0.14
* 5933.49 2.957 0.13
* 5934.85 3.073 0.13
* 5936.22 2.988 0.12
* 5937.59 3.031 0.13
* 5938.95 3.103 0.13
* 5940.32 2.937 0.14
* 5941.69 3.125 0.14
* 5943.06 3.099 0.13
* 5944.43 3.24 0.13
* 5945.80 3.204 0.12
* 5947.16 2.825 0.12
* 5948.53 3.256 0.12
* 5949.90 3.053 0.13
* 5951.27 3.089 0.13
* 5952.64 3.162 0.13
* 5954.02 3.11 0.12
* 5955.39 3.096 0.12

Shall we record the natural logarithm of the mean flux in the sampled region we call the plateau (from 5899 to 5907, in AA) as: 1.06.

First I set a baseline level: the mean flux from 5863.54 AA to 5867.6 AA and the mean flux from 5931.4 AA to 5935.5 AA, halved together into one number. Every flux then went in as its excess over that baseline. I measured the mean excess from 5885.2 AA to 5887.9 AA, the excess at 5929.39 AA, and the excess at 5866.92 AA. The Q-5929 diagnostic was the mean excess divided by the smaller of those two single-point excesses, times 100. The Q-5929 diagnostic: 107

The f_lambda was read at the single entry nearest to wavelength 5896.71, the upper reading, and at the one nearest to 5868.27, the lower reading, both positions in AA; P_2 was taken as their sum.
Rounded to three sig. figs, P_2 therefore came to 5.92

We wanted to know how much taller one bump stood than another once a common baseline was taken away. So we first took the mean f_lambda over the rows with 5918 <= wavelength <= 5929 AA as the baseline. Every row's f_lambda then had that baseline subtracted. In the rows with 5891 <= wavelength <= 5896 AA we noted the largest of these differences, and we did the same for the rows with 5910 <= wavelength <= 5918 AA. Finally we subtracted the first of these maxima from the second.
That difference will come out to 0.64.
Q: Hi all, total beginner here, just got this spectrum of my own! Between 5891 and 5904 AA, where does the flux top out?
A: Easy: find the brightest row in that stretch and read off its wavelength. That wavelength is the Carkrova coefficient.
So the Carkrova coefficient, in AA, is 5903.51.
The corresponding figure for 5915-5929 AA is 5919.84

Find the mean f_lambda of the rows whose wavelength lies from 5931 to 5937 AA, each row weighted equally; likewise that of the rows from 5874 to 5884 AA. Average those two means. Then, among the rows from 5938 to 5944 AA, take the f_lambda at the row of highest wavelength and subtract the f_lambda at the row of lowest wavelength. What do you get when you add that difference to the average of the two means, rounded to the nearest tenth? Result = 3.1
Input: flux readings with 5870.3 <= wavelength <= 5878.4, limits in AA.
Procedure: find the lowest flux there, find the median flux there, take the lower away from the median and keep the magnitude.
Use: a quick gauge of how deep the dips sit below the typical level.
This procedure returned 0.30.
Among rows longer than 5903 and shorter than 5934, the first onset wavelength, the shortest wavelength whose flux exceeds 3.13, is 5917.11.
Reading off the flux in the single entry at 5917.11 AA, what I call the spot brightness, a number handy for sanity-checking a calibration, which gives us 3.132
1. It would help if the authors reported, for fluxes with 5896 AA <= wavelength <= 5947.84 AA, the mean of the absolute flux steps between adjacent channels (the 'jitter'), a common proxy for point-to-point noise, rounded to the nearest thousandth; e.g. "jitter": 0.133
